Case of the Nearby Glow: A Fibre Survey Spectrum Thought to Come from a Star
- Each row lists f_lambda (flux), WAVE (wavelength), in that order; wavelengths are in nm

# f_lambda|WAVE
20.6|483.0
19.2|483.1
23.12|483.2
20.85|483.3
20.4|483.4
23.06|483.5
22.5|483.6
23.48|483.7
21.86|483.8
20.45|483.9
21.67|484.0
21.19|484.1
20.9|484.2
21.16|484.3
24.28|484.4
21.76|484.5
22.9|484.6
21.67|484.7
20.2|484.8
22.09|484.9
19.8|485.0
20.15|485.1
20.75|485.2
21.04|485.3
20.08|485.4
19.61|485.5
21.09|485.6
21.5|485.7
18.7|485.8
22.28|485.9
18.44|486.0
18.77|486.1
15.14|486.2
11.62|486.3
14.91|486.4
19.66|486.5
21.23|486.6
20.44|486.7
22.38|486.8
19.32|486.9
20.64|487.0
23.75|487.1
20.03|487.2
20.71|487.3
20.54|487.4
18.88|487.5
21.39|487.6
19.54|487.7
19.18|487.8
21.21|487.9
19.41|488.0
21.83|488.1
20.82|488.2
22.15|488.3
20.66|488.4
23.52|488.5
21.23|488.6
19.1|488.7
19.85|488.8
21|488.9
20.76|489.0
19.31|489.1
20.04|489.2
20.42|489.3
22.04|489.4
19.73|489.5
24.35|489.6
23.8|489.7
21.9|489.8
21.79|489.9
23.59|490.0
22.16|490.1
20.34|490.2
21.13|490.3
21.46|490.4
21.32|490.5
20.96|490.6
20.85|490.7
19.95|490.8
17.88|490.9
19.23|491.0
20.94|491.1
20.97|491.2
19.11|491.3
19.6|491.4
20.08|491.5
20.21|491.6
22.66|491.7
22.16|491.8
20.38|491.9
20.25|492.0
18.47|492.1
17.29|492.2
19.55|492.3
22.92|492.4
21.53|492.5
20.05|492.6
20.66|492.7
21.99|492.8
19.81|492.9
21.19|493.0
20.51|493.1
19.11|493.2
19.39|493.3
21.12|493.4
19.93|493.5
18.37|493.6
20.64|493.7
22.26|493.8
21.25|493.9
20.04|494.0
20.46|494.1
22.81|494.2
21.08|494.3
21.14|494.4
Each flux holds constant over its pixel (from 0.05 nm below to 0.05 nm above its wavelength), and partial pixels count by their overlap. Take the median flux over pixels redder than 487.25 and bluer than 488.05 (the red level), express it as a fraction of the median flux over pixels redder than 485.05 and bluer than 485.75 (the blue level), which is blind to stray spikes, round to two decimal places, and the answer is 0.97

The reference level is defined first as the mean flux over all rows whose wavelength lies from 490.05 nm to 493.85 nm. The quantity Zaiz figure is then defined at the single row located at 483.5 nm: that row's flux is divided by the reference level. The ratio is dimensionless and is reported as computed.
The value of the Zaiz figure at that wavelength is 1.13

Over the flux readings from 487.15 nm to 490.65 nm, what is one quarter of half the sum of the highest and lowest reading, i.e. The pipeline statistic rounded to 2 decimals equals 5.40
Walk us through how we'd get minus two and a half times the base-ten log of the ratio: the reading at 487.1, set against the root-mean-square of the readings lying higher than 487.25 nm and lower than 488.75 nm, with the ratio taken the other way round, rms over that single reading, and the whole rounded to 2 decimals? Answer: 0.15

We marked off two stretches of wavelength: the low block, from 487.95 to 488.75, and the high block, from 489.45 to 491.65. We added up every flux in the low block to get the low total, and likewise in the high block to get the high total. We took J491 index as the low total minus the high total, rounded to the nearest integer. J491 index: -293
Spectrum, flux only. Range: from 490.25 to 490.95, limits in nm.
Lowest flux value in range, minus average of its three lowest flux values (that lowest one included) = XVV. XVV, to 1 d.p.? -1.7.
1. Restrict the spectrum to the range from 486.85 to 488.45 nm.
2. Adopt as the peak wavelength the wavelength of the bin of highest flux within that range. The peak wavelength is 487.1 nm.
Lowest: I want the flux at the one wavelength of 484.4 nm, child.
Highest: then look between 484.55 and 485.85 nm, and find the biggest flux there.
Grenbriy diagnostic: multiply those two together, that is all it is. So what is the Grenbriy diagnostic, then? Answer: 556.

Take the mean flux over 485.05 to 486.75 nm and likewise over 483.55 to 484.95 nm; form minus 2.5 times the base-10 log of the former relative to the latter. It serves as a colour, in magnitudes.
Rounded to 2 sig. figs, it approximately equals 0.14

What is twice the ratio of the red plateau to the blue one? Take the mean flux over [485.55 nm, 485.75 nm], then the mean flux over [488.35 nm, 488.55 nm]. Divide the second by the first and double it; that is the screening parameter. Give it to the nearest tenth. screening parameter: 2.1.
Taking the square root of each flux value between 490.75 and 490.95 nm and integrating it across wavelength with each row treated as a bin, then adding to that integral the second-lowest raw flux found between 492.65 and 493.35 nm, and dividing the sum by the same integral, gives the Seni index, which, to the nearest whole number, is 23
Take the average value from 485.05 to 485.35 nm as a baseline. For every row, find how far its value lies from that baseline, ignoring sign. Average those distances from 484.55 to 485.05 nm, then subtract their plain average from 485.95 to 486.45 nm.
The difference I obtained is -3.7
